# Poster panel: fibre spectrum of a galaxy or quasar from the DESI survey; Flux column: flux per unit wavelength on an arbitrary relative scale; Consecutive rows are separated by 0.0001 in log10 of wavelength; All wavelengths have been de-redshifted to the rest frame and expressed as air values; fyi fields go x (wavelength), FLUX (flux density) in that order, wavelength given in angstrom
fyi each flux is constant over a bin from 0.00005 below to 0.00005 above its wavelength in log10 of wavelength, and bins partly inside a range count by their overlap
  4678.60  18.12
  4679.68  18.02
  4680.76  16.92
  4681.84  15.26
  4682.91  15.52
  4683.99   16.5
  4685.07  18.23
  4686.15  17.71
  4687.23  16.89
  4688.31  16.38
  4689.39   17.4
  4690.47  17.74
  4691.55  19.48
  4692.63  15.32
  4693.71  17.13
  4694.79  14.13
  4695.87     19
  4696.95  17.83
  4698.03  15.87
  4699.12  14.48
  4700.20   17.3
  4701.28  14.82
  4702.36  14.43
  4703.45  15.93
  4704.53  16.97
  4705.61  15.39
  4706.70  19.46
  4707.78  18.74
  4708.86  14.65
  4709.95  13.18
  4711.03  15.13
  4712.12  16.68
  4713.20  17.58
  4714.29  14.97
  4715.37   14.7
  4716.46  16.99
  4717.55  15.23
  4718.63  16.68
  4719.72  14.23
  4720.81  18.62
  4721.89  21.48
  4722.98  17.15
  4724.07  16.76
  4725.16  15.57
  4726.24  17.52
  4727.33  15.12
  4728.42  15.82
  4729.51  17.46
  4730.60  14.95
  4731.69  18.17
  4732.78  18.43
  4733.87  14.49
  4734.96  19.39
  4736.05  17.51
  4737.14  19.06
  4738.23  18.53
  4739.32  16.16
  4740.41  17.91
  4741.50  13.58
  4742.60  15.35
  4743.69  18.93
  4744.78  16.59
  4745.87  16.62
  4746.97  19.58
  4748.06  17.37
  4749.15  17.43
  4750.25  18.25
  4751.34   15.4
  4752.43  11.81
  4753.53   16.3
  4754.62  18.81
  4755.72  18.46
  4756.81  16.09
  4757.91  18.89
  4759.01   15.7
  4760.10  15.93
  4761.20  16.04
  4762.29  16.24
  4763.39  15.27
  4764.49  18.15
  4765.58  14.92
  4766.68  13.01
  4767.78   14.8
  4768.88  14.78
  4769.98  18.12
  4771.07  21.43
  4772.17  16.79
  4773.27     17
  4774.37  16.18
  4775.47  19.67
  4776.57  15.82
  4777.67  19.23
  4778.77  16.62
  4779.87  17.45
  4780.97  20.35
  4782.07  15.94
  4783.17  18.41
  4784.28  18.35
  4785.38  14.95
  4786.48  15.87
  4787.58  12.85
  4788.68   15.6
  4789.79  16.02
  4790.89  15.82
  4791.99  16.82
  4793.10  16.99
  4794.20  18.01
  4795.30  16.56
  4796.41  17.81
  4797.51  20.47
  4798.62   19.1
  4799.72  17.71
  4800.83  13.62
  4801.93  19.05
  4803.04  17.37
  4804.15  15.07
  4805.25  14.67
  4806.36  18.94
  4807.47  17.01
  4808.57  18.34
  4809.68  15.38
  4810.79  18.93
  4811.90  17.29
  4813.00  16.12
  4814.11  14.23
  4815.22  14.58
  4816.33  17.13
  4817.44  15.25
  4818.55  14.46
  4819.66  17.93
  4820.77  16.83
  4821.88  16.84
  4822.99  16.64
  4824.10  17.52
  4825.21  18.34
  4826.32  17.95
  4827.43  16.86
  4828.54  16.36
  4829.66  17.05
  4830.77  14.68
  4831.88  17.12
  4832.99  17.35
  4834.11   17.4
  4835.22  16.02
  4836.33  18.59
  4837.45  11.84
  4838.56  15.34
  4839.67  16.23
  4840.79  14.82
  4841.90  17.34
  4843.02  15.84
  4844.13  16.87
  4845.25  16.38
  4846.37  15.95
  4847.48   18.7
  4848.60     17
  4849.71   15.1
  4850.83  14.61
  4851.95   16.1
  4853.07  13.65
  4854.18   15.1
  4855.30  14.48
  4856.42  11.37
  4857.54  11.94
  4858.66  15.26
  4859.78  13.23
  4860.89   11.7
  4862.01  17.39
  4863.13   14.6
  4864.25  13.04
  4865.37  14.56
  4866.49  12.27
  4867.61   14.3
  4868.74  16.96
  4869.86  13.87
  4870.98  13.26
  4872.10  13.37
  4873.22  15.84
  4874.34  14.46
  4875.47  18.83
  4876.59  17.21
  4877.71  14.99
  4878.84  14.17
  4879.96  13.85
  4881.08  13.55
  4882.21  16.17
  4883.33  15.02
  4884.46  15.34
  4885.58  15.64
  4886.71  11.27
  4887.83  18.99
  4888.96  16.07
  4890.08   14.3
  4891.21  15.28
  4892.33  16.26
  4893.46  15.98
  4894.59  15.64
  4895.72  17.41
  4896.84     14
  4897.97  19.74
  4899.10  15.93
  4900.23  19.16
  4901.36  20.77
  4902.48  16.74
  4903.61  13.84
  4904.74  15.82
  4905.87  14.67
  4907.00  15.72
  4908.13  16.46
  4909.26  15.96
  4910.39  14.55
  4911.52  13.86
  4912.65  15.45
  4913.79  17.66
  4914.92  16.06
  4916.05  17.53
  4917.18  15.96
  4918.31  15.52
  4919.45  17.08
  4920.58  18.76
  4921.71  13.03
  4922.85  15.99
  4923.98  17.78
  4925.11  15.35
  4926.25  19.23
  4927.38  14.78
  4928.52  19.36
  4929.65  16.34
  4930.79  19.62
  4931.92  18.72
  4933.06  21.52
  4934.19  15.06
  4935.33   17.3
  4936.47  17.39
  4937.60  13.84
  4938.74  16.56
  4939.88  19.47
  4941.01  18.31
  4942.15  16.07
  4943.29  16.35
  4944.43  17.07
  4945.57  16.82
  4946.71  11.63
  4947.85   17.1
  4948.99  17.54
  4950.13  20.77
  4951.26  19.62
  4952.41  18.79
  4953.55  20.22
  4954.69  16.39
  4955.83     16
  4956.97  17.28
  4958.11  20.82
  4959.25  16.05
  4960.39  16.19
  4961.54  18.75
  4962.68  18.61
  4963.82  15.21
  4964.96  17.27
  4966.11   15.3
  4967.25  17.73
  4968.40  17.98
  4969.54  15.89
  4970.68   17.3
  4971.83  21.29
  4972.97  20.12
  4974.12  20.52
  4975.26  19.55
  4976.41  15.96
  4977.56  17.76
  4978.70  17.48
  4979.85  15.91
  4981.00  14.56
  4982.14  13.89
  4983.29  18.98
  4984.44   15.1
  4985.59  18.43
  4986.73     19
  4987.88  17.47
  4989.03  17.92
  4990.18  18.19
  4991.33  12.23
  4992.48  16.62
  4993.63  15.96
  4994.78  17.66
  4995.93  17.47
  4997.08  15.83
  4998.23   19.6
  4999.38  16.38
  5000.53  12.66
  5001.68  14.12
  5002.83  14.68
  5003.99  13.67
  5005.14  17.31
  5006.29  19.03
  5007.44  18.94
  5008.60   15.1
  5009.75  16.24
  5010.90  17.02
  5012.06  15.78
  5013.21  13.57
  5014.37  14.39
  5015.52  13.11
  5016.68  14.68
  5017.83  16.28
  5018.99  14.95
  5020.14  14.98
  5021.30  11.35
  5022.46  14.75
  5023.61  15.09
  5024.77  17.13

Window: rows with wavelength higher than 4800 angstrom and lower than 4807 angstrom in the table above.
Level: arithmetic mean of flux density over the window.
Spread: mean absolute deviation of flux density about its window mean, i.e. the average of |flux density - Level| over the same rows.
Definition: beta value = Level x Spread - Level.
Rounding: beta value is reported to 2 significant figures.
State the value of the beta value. 16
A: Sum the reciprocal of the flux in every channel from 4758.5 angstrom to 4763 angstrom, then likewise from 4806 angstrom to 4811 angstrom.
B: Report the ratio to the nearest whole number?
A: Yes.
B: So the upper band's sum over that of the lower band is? 1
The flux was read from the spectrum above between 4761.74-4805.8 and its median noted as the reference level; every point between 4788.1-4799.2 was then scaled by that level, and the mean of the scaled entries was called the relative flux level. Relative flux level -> 1.04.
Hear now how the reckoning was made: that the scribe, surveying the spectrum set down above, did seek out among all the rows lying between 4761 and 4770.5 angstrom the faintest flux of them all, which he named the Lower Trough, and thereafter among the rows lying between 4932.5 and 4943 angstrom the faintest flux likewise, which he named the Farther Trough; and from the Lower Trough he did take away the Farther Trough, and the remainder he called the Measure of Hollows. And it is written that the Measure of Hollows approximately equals -0.8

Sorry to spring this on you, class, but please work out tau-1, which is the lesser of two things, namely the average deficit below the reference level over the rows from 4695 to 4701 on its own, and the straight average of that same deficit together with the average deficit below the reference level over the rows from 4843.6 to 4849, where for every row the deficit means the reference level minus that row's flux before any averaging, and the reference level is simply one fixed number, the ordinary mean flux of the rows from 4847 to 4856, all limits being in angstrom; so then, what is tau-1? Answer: -1.3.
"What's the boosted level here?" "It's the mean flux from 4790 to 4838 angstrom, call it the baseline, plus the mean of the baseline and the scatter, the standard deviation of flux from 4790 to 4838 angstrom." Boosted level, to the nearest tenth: 26.0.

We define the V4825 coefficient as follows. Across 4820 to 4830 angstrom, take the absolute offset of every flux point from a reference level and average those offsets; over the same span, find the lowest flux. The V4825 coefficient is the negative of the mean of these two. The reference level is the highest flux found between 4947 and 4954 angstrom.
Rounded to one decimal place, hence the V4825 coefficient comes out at -10.0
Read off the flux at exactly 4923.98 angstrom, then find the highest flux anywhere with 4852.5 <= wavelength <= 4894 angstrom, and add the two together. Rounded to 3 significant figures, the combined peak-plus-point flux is 36.8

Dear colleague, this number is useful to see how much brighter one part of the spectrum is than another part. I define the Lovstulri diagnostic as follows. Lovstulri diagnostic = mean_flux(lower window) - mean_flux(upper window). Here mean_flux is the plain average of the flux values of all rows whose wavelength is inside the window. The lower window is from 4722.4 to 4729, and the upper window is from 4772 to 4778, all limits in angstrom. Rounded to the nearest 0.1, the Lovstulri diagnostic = -1.1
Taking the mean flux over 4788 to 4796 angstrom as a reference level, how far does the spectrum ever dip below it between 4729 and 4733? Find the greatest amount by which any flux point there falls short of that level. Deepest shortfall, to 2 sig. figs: 1.6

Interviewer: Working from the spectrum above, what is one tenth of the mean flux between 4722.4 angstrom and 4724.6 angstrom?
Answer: 1.70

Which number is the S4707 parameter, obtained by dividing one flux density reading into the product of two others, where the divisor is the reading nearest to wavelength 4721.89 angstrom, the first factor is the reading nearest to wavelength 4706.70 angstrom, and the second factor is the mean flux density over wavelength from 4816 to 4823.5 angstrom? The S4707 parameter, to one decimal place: 14.9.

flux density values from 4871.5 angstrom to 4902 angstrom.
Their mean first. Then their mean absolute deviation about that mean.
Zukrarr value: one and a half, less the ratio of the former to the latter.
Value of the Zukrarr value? -8.4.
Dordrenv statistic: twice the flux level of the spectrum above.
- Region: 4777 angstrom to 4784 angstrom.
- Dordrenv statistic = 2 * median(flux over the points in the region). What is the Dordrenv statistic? 35.9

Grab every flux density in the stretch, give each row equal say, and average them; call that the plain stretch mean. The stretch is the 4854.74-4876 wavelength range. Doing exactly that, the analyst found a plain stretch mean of 14.2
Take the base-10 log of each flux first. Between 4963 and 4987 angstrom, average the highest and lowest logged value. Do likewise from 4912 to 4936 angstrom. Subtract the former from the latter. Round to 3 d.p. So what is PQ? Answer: -0.012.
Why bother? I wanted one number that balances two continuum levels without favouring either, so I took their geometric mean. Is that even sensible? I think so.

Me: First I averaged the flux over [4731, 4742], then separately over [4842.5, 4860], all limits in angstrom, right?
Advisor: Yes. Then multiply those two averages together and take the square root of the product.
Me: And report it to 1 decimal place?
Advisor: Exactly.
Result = 16.2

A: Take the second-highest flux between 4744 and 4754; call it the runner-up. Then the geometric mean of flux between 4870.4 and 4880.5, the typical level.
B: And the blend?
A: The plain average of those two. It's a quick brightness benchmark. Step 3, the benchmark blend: 16.6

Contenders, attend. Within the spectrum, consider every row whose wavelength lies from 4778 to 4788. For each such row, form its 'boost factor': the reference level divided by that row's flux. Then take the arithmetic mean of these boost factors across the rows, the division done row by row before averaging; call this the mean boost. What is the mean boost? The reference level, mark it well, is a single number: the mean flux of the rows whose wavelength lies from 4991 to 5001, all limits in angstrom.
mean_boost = 0.97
